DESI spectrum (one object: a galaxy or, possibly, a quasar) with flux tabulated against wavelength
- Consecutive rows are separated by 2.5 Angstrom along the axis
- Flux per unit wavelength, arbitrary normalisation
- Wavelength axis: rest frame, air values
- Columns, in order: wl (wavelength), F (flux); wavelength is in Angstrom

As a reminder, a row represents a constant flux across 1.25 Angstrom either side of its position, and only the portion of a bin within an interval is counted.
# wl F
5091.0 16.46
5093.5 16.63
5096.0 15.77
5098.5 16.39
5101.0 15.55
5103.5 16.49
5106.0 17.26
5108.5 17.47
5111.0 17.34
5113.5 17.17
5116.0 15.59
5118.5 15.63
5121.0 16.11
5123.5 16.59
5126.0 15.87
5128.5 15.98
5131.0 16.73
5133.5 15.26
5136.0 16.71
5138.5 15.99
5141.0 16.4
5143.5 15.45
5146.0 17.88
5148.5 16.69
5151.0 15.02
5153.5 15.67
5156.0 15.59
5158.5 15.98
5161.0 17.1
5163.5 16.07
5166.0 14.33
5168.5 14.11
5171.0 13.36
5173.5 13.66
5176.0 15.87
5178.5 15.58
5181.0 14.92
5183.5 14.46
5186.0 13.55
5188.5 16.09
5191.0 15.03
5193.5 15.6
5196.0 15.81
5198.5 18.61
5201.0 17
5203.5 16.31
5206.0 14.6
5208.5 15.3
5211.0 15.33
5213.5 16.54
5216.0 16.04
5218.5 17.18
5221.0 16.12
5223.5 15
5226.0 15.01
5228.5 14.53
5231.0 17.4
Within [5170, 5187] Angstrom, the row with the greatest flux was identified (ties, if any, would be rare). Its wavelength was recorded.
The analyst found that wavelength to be 5176.0 Angstrom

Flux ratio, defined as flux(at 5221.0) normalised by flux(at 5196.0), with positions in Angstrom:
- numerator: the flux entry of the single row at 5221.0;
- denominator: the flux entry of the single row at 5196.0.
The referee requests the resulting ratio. 1.02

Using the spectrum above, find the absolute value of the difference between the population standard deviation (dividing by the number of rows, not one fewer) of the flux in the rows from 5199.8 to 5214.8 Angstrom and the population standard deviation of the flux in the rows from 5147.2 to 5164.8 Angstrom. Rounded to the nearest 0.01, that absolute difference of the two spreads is 0.18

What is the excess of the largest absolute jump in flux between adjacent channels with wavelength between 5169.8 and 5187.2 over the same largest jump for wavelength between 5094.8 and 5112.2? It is 1.3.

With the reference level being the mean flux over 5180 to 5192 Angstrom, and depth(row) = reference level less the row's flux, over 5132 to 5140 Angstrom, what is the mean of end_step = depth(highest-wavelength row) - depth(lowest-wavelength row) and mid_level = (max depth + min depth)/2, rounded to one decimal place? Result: -1.0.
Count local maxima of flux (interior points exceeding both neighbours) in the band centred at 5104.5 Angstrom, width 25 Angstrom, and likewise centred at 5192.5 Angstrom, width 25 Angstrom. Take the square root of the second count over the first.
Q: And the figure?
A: 1.00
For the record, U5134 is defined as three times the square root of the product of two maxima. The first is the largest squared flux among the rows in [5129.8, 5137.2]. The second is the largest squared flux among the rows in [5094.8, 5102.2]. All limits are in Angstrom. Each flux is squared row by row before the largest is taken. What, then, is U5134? 823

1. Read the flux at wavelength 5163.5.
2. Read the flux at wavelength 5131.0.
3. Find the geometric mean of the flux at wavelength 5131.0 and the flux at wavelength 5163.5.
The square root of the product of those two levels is 16.4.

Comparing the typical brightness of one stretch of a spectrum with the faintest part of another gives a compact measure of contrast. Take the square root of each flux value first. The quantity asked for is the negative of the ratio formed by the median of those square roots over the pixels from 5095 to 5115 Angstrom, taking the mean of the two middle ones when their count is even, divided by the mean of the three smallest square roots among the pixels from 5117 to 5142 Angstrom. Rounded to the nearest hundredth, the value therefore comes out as -1.04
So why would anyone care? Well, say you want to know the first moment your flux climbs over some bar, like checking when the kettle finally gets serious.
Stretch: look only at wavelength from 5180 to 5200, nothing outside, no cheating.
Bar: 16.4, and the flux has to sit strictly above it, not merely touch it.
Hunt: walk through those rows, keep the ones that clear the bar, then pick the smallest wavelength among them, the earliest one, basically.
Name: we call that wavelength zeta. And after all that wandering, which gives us 5198.5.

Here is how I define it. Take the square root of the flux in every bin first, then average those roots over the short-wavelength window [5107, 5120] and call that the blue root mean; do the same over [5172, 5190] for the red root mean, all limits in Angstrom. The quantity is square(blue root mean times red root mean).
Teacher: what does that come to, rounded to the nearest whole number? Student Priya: 247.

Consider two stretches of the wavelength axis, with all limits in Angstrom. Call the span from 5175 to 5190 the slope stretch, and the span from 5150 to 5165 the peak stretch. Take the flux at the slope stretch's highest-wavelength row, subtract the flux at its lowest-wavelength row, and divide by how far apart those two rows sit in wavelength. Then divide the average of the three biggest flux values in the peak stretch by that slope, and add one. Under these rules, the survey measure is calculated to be 932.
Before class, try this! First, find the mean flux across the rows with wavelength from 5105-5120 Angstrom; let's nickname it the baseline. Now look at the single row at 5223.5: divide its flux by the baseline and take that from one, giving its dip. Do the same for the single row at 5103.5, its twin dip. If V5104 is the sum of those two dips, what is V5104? 0.12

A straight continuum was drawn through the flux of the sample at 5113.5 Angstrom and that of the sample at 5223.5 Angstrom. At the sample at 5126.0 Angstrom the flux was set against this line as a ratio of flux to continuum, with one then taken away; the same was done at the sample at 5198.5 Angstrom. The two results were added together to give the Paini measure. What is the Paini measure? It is 0.14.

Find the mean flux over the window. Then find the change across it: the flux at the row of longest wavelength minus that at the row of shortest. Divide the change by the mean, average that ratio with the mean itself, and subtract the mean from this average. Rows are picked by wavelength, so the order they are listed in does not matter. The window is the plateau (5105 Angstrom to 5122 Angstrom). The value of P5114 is -8.36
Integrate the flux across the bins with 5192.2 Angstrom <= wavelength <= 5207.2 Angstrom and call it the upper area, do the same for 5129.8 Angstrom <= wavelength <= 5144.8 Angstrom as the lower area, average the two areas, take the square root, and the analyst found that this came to 15.6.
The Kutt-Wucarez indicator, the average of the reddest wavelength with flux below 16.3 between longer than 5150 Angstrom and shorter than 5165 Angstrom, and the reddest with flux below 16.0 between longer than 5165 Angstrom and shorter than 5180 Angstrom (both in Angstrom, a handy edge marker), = 5171.0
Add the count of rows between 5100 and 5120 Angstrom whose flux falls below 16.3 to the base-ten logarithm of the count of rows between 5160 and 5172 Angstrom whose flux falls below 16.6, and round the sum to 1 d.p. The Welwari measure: 3.6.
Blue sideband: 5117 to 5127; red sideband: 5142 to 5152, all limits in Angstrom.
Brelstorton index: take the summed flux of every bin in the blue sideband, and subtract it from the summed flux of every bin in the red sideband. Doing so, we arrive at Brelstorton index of 1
